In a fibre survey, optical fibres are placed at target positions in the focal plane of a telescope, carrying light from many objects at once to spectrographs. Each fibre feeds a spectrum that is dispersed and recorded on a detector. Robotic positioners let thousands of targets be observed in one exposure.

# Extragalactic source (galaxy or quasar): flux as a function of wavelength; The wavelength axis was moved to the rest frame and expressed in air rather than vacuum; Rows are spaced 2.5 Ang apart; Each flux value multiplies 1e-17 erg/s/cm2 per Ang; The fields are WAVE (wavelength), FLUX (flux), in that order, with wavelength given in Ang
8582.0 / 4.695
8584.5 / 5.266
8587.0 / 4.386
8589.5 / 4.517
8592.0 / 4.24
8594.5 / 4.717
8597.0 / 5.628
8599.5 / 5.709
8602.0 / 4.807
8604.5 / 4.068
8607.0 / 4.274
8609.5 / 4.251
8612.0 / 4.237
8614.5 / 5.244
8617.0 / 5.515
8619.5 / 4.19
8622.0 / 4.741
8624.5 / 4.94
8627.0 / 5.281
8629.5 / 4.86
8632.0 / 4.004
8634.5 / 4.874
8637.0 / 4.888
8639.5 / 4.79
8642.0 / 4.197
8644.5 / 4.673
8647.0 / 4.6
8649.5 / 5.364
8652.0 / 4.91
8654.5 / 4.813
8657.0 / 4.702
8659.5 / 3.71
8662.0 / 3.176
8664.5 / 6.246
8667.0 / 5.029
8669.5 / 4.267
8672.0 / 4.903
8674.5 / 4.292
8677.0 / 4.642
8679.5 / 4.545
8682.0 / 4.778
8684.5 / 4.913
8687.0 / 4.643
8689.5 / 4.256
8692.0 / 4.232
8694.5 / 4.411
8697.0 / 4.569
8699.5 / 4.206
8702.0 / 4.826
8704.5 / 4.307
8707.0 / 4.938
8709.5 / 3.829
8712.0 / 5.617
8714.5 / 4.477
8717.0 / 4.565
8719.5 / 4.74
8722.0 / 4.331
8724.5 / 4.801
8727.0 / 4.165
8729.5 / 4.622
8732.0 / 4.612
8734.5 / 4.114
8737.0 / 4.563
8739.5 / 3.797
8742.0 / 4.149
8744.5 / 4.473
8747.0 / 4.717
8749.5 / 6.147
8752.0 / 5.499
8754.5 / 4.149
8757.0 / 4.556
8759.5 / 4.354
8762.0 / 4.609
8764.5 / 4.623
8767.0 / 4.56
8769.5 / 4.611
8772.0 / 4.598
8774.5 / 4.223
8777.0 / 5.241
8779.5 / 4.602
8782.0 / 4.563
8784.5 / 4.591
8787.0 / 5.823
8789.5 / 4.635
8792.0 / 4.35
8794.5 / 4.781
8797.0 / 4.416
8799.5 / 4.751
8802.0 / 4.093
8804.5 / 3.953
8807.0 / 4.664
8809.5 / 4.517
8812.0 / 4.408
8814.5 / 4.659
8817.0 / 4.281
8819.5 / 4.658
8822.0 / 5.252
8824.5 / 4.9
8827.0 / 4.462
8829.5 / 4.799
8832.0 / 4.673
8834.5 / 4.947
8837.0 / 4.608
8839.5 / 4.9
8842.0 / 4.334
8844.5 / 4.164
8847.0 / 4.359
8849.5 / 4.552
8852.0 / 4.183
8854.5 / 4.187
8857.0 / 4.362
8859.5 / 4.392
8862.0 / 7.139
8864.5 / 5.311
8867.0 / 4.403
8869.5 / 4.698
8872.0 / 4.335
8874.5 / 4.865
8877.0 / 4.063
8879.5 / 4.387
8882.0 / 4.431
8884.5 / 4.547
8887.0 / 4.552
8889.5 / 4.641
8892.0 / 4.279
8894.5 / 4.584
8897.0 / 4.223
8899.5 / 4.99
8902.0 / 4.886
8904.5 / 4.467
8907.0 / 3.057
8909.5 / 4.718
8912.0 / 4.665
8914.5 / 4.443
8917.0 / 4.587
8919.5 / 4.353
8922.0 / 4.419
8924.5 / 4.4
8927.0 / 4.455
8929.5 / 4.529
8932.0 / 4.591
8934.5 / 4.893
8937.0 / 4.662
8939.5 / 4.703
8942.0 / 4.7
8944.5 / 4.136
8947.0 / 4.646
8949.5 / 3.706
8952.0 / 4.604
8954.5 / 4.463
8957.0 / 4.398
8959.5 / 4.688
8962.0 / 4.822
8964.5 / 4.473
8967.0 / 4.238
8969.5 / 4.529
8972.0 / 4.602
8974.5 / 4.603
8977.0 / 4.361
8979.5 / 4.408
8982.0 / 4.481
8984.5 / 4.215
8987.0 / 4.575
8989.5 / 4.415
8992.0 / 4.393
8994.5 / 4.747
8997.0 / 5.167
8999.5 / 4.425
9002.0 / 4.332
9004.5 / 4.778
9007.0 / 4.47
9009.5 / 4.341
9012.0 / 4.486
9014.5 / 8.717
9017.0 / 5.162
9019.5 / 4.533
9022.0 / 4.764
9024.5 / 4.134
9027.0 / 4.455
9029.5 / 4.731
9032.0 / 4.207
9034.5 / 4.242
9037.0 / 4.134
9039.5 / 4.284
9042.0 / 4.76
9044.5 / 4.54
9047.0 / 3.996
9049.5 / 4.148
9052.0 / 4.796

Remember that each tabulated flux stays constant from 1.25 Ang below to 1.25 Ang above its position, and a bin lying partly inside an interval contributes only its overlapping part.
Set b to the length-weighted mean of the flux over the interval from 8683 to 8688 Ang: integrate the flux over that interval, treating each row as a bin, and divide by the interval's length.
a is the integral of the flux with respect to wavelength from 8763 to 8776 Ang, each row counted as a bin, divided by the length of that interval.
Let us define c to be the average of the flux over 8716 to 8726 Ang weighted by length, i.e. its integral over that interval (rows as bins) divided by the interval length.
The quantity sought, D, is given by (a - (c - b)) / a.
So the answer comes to 1.04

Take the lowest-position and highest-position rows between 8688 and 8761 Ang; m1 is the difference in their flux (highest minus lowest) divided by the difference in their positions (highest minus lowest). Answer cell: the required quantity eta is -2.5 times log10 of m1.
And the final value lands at 7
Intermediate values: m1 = 0.001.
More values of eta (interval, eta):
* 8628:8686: 8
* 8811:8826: 4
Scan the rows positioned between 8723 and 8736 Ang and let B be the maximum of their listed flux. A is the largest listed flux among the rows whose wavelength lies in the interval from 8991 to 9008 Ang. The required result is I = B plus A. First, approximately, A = 5.167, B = 4.801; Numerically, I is 10.0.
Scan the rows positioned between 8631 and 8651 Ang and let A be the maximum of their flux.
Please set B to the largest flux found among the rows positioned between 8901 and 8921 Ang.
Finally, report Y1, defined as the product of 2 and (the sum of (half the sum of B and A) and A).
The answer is 21.0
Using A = 5.364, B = 4.886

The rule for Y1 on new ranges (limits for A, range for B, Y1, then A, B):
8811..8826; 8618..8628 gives 21.0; 5.252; 5.281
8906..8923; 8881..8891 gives 18.8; 4.718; 4.641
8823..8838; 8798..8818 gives 19.6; 4.947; 4.751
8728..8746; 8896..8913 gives 18.9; 4.622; 4.99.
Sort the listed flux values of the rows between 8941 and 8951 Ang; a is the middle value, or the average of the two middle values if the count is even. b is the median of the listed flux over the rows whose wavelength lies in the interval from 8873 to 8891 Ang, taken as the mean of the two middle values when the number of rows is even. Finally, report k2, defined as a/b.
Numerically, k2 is 0.97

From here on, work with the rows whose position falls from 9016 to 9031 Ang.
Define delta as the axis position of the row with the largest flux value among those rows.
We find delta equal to 9017.0 Ang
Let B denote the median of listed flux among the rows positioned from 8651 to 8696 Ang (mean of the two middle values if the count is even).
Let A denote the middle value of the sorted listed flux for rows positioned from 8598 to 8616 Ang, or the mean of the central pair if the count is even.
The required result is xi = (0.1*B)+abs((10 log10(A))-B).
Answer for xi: 2.13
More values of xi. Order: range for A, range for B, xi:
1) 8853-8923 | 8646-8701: 2.33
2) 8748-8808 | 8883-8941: 2.53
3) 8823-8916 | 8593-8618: 2.29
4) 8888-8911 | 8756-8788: 2.47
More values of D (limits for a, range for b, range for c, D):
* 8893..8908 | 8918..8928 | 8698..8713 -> 0.96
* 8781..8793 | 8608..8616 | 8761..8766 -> 1.00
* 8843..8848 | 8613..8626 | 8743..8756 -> 0.99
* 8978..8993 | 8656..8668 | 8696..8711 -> 1.02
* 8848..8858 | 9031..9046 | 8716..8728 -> 0.96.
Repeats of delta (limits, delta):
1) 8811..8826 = 8822.0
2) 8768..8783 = 8777.0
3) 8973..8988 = 8974.5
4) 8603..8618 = 8617.0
